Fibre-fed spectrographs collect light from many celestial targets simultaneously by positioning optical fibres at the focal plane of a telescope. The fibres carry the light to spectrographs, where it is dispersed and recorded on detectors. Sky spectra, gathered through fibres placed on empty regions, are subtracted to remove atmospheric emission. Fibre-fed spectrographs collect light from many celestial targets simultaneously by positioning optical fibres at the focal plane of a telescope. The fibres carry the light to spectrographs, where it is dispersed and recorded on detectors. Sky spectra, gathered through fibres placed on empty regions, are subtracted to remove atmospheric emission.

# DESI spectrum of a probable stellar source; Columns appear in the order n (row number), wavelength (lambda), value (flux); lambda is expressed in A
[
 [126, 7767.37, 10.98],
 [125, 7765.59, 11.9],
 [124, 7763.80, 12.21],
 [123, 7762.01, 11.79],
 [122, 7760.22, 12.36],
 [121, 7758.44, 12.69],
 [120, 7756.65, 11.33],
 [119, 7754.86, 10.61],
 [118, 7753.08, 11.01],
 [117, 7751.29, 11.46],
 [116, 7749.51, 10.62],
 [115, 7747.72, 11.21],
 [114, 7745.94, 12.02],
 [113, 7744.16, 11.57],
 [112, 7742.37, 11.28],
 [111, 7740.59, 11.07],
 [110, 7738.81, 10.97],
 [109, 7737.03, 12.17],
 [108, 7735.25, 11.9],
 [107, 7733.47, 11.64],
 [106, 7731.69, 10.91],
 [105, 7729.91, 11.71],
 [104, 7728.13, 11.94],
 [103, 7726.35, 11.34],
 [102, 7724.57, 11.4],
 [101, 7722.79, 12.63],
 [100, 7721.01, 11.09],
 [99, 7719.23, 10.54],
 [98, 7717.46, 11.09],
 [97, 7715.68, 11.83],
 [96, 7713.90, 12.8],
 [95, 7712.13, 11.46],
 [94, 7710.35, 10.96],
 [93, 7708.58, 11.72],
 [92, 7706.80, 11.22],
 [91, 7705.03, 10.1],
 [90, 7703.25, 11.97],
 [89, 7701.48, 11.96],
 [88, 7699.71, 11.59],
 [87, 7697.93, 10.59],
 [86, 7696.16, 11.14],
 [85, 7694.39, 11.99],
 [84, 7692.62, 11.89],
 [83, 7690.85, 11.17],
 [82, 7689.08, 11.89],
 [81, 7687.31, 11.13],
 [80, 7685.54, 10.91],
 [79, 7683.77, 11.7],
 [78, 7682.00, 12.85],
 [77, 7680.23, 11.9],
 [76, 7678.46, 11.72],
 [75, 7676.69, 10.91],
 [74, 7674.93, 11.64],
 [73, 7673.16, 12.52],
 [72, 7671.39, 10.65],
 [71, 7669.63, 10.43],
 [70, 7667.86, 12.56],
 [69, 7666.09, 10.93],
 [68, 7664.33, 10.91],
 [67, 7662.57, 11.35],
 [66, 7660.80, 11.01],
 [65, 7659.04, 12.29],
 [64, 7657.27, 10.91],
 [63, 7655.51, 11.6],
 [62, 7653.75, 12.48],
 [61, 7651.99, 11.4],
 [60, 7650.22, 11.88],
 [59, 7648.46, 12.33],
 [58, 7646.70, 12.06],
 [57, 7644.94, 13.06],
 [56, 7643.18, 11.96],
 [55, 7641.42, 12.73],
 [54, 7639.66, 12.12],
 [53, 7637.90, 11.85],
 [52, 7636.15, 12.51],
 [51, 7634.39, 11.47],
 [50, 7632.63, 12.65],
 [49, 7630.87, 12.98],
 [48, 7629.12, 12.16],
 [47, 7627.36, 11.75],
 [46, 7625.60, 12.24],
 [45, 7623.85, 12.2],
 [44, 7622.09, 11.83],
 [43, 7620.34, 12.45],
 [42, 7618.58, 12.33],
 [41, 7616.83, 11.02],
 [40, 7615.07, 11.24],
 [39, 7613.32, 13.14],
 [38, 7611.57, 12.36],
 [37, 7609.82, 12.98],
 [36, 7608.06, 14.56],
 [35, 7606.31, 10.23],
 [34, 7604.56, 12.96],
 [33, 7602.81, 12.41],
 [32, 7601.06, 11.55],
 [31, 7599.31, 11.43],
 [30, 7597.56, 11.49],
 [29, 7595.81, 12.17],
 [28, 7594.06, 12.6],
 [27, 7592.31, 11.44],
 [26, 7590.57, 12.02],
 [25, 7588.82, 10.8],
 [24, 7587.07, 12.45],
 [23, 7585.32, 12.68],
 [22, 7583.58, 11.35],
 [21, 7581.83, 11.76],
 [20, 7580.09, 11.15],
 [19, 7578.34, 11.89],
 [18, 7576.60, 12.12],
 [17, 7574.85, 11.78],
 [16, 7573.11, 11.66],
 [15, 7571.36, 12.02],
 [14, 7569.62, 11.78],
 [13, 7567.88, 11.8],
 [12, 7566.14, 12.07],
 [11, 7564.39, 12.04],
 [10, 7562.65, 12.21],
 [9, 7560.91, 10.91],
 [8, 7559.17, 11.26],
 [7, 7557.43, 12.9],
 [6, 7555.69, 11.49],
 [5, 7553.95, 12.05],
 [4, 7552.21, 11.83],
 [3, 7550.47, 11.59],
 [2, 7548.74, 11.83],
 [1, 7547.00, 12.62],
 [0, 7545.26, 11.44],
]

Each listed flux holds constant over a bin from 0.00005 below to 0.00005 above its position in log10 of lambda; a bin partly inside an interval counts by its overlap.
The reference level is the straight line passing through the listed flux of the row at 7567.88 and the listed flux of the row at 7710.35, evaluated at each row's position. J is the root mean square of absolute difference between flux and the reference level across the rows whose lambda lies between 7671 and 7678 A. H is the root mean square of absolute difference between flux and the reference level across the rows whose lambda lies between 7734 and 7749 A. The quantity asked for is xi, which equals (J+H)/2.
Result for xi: 0.81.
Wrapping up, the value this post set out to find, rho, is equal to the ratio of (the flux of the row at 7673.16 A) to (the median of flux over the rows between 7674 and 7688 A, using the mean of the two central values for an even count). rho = 1.07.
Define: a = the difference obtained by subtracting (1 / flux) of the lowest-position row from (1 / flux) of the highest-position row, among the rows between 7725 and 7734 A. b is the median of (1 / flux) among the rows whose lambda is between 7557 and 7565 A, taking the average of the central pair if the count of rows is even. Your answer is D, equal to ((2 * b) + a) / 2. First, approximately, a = -0.002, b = 0.0831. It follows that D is 0.0819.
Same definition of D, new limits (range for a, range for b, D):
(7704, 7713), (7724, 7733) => 0.0818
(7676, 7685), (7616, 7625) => 0.0789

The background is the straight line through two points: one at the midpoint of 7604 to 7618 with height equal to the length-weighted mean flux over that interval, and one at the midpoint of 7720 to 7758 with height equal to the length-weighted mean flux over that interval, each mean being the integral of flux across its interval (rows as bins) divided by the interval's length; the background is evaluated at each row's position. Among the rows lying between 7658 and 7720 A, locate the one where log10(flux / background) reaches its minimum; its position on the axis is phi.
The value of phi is 7705.03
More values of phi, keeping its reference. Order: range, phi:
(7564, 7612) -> 7606.31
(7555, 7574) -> 7560.91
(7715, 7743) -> 7719.23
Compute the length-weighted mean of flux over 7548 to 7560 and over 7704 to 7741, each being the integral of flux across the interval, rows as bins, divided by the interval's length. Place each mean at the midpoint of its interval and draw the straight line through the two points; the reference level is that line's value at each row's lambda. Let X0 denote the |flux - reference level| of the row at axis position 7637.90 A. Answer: 0.2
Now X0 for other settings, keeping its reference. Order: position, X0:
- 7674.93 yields 0.1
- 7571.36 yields 0.2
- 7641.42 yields 1.1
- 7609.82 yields 1.3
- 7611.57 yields 0.6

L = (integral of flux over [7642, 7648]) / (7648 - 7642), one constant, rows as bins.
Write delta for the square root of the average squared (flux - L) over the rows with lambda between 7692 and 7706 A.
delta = 1.19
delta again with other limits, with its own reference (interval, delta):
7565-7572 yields 0.48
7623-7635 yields 0.50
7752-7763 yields 1.04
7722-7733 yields 0.90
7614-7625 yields 0.76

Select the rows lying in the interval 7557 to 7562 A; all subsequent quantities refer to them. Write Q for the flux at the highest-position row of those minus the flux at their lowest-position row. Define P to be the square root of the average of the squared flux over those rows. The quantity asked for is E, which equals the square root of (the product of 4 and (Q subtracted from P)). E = 7.4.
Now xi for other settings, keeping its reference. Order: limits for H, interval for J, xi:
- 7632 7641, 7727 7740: 0.87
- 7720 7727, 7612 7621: 0.95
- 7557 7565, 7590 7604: 0.61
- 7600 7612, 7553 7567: 1.05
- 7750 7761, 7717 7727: 0.97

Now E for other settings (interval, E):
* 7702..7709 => 6.8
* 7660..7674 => 6.3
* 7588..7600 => 6.7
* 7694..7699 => 7.1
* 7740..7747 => 6.5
